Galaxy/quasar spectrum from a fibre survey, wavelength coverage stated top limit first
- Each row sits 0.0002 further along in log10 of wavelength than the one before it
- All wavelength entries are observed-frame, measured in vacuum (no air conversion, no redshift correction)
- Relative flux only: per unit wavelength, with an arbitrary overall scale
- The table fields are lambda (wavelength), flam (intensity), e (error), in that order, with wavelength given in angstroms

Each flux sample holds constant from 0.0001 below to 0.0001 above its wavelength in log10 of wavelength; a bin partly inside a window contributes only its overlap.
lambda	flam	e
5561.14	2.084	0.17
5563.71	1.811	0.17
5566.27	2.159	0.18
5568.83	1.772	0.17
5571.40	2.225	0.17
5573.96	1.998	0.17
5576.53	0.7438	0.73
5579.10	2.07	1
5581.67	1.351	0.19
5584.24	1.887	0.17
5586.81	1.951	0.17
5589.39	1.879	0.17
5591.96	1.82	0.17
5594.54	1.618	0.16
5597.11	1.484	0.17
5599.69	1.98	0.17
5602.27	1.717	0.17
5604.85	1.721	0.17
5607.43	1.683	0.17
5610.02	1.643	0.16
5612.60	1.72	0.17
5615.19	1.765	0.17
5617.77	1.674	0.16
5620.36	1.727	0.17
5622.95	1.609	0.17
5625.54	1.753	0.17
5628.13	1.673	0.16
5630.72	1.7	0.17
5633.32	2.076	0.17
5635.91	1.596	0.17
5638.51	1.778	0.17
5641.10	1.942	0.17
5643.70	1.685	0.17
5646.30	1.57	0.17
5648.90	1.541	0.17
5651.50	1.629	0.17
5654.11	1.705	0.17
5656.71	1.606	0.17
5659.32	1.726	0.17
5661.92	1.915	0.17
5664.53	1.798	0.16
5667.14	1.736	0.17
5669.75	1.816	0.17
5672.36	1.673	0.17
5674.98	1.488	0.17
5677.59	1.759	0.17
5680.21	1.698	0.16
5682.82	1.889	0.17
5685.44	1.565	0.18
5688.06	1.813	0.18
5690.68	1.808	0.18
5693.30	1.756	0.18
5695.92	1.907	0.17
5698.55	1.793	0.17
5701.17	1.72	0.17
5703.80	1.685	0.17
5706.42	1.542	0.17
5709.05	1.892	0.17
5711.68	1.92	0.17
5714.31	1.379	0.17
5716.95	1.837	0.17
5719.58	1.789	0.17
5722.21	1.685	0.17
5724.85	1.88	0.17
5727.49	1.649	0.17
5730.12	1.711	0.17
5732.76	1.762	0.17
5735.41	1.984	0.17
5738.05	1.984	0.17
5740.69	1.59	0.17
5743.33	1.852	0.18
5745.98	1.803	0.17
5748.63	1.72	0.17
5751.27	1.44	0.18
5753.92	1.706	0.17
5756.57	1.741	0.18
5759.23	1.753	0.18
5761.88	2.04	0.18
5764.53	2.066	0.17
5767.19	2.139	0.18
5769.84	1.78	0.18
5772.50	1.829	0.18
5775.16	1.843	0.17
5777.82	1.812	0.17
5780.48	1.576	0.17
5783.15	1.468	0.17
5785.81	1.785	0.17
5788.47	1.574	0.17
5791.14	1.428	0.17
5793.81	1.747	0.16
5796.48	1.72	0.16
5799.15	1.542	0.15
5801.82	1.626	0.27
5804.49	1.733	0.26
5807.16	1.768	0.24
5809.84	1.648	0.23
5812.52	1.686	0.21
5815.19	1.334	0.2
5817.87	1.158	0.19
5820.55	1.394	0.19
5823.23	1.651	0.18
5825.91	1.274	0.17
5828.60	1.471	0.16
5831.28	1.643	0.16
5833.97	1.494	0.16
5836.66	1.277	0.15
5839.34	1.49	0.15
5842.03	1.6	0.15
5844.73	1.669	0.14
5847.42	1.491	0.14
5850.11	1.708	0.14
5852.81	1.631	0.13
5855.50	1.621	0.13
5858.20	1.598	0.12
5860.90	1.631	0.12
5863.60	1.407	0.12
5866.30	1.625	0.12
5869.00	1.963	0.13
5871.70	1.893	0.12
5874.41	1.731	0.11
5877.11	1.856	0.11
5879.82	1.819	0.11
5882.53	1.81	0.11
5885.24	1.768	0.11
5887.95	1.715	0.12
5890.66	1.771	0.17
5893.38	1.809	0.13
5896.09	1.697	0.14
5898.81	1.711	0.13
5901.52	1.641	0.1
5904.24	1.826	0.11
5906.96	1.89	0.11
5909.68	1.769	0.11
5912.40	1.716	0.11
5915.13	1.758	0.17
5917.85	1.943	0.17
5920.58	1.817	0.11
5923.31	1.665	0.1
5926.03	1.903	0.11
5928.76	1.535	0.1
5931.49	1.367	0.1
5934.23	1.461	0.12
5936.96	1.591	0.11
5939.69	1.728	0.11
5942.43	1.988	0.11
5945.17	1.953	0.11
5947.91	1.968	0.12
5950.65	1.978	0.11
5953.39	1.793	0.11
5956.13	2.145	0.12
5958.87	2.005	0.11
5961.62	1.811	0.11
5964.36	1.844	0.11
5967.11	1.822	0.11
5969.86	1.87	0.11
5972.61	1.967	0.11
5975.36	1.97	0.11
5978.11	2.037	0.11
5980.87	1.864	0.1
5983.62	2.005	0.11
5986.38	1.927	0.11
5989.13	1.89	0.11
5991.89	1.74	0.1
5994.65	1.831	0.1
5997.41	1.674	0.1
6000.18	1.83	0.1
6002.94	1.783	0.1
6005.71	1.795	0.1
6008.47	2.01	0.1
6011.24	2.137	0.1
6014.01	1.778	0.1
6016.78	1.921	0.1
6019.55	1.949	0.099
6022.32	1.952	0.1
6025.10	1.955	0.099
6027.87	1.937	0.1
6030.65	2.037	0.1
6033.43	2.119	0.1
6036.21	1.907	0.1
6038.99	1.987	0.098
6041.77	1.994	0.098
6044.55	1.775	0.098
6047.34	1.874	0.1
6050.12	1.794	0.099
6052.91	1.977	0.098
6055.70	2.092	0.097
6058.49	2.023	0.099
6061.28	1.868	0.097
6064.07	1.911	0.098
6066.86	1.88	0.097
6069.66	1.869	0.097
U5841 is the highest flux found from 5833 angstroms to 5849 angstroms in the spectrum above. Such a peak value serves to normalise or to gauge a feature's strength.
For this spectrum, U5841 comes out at 1.669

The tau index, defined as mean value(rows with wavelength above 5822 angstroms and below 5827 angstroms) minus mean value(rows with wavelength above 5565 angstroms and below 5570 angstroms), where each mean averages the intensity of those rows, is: -0.50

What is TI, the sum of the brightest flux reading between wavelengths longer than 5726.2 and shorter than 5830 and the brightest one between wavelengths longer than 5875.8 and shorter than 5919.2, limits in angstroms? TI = 4.08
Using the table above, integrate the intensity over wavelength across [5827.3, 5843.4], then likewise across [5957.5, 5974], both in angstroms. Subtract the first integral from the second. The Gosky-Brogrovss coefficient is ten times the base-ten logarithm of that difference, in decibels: 8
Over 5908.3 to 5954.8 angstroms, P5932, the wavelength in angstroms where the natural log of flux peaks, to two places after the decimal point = 5942.43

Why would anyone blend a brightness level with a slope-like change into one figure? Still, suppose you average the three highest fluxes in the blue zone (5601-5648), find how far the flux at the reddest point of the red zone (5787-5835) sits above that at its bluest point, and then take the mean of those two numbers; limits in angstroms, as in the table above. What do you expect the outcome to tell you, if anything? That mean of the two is 0.93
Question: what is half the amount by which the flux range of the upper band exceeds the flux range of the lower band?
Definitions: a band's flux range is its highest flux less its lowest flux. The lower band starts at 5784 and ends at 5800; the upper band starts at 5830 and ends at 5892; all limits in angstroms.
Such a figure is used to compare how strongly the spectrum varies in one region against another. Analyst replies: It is 0.16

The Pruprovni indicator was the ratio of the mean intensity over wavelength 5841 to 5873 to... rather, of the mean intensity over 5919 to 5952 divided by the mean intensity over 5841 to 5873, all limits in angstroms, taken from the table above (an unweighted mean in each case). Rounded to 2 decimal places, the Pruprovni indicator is 1.06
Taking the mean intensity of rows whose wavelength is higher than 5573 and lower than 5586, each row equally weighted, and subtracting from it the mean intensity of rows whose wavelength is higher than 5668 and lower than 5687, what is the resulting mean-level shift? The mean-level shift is -0.09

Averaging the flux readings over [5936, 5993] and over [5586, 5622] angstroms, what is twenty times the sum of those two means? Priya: 72.8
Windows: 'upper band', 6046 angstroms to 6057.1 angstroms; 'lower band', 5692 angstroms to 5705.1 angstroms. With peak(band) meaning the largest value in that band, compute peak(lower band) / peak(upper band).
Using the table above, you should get 0.91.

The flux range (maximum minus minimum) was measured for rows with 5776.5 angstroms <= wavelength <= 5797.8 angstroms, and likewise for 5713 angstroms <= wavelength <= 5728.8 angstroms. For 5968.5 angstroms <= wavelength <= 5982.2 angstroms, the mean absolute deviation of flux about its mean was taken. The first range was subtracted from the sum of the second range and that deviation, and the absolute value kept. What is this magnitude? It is 0.18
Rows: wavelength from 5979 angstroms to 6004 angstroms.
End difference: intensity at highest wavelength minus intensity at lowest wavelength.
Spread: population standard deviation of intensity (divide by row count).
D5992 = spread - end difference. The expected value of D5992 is 0.17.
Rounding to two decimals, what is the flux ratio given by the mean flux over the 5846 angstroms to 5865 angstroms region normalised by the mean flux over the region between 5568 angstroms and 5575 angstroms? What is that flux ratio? 0.79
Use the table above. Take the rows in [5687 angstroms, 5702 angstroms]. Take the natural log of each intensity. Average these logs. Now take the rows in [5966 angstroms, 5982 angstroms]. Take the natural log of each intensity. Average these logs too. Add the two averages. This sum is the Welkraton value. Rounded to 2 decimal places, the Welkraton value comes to 1.24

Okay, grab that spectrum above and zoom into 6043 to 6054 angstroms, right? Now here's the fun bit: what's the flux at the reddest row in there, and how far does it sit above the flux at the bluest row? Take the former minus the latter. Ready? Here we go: 0.20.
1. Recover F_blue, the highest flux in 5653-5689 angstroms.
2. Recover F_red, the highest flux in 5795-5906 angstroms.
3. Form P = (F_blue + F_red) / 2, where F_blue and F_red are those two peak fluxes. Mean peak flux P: 1.94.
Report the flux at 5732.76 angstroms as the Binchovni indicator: 1.762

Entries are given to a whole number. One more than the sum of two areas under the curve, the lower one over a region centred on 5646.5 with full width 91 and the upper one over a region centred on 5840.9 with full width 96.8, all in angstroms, 314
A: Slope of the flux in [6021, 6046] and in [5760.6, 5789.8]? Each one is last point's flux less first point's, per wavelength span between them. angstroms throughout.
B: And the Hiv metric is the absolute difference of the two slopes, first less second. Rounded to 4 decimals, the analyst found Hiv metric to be 0.0096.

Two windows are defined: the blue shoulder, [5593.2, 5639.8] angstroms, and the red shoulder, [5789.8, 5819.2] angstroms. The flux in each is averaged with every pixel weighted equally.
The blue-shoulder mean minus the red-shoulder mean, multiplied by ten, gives 1.4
